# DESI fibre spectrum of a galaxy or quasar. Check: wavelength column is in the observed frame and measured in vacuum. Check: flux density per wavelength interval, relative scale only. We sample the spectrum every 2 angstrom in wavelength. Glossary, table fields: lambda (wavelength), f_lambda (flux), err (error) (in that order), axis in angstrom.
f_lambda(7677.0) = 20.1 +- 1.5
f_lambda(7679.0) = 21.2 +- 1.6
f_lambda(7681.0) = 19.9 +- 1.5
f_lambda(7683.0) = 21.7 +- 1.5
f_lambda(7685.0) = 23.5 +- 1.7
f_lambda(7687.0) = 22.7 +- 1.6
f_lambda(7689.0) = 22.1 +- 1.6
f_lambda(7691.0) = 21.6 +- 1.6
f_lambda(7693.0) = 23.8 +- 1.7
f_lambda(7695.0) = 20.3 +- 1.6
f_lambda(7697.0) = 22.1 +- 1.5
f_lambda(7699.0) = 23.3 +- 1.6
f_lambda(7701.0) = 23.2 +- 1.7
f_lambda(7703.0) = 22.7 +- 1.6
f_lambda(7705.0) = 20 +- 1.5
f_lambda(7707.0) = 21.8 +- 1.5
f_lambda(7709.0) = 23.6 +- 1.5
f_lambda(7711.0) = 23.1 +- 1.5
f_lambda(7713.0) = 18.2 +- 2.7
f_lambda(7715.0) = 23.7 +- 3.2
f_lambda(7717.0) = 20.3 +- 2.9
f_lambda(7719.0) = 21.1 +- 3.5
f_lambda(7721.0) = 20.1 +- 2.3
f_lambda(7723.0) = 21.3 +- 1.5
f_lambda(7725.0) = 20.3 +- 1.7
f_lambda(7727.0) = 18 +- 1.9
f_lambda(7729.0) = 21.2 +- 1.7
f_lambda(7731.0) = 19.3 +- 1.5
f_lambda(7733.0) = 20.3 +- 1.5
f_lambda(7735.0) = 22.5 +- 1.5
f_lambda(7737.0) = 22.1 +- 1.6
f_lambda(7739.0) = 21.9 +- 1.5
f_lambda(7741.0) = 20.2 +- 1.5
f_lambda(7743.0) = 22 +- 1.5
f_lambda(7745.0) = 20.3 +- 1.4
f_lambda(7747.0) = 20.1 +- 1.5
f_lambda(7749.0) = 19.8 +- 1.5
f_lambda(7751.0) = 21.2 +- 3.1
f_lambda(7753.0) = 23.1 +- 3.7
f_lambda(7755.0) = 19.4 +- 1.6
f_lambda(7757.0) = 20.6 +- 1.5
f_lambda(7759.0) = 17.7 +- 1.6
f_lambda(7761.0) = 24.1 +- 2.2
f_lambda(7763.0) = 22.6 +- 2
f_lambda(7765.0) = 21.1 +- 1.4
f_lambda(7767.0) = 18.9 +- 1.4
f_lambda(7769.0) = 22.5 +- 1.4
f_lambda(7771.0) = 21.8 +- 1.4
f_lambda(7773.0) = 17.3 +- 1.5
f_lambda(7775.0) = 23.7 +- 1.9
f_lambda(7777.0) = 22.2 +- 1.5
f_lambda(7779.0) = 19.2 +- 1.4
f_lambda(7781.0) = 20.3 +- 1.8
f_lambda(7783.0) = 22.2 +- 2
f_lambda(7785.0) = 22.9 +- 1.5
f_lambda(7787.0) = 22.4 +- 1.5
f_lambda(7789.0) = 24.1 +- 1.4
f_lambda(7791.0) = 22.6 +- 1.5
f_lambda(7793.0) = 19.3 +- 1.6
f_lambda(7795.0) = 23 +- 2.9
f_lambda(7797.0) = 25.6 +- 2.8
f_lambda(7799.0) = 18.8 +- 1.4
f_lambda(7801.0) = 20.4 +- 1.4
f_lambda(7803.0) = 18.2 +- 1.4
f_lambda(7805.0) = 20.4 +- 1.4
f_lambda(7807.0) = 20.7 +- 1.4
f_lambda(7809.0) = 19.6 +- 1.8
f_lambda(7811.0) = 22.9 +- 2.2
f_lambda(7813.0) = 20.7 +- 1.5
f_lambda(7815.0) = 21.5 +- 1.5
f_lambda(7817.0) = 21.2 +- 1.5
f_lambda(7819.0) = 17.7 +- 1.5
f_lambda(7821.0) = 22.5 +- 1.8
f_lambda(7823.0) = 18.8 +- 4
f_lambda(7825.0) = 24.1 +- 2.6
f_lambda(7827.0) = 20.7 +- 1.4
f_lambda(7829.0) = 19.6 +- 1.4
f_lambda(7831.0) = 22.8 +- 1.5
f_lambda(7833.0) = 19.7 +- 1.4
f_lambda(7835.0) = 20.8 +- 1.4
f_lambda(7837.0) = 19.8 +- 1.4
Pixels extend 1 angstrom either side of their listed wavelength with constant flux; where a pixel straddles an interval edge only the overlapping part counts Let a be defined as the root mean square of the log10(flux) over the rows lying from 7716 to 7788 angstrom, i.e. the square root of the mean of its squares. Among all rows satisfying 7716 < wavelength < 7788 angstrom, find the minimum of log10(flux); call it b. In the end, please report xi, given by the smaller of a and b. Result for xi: 1.24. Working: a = 1.32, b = 1.24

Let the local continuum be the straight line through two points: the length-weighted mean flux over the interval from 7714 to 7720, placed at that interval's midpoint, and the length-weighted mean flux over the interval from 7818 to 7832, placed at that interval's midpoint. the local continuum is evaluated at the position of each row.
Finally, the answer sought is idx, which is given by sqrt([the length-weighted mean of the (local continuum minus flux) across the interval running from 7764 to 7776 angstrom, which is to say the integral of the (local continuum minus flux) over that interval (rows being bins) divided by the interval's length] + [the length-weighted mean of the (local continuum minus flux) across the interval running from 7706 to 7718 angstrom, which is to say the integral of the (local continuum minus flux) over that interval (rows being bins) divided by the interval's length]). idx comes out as 0.61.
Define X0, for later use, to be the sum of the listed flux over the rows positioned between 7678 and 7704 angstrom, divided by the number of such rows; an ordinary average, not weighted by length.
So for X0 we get 22.2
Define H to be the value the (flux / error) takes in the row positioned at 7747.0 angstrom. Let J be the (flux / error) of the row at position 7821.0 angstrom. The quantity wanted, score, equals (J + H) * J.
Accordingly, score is 324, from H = 13.4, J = 12.5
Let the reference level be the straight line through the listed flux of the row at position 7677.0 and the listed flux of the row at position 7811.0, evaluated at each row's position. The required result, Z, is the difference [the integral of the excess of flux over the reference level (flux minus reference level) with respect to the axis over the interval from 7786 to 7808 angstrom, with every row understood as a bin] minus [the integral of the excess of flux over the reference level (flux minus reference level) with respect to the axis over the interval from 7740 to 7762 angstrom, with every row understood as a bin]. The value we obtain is -7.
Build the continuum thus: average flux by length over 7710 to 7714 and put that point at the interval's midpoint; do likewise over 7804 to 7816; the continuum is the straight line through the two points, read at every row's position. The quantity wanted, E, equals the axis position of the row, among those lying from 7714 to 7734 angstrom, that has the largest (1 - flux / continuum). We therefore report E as 7727.0 angstrom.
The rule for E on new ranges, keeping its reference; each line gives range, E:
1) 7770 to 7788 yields 7773.0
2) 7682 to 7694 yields 7691.0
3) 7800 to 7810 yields 7803.0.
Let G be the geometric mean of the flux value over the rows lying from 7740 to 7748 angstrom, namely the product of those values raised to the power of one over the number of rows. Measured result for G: 20.6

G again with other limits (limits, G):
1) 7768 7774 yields 20.4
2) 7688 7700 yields 22.2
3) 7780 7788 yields 21.9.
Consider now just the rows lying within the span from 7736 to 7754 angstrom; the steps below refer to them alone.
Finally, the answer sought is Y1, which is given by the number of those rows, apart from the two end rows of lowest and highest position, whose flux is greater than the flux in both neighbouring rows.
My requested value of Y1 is 1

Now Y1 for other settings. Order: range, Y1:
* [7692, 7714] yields 2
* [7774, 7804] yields 4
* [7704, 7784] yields 12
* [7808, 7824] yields 3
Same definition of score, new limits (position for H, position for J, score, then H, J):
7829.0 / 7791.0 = 438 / 14.0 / 15.1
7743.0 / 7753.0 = 131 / 14.7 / 6.2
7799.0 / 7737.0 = 376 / 13.4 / 13.8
